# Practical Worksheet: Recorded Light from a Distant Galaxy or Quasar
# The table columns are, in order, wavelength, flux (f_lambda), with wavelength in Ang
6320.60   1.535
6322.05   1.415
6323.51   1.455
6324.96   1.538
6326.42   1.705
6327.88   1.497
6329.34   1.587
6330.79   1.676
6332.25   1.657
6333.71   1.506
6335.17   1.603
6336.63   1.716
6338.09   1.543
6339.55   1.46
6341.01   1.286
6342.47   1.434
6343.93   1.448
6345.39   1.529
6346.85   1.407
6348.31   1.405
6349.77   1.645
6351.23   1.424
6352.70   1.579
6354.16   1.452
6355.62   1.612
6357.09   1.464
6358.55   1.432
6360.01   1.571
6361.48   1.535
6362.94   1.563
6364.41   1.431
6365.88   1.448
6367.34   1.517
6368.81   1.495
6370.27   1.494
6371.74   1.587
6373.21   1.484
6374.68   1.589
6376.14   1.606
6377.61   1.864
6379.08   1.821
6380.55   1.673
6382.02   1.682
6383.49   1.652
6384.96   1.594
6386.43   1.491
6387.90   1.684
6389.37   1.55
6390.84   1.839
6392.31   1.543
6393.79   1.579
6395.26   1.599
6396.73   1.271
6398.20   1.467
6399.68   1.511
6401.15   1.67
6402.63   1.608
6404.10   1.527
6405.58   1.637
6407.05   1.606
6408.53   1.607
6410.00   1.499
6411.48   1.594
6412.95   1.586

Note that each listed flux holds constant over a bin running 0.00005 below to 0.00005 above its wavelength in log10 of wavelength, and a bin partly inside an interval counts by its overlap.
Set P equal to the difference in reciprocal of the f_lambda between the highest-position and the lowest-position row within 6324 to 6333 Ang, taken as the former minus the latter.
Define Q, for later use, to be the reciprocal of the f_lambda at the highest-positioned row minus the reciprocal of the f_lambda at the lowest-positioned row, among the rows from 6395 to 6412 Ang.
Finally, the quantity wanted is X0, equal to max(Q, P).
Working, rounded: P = -0.047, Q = 0.00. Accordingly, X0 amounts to 0.00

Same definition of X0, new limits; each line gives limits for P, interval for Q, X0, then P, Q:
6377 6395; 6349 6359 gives 0.10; 0.097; 0.09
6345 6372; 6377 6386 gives 0.09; -0.024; 0.09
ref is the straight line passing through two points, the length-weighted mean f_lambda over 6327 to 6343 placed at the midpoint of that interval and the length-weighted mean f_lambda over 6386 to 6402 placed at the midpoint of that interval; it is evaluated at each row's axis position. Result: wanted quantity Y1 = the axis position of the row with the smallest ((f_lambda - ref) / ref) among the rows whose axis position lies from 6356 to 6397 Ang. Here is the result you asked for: 6396.73 Ang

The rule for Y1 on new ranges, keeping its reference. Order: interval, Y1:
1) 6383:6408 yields 6396.73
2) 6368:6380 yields 6373.21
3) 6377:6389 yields 6386.43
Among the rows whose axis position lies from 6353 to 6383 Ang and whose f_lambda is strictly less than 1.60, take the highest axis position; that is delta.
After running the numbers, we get 6374.68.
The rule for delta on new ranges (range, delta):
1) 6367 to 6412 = 6411.48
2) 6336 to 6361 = 6360.01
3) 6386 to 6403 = 6399.68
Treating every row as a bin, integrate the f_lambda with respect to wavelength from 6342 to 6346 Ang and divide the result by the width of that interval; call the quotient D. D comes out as 1.47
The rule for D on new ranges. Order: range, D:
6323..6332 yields 1.58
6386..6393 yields 1.63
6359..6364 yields 1.54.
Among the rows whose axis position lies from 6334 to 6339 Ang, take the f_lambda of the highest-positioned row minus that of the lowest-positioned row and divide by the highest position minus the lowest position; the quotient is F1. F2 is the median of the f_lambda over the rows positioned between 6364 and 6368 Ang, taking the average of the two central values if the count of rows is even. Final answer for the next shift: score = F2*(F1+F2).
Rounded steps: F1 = -0.021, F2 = 1.448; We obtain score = 2.07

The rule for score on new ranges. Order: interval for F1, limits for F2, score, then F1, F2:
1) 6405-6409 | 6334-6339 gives 2.55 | -0.010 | 1.603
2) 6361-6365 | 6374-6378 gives 2.52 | -0.035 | 1.606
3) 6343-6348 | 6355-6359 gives 2.12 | -0.014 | 1.464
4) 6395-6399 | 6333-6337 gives 2.50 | -0.045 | 1.603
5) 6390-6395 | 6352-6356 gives 2.35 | -0.088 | 1.579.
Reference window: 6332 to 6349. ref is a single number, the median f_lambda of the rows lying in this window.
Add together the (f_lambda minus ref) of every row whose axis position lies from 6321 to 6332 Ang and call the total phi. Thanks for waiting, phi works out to 0.5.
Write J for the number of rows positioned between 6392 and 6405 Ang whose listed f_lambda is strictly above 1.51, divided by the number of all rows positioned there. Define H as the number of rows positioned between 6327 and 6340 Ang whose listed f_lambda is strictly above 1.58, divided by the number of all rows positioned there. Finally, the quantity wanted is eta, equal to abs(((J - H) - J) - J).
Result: 1.33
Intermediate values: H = 0.56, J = 0.78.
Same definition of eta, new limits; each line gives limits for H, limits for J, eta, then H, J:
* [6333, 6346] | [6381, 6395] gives 1.11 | 0.22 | 0.89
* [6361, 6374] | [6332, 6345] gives 0.56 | 0.11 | 0.44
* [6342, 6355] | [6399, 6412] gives 1.00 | 0.11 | 0.89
